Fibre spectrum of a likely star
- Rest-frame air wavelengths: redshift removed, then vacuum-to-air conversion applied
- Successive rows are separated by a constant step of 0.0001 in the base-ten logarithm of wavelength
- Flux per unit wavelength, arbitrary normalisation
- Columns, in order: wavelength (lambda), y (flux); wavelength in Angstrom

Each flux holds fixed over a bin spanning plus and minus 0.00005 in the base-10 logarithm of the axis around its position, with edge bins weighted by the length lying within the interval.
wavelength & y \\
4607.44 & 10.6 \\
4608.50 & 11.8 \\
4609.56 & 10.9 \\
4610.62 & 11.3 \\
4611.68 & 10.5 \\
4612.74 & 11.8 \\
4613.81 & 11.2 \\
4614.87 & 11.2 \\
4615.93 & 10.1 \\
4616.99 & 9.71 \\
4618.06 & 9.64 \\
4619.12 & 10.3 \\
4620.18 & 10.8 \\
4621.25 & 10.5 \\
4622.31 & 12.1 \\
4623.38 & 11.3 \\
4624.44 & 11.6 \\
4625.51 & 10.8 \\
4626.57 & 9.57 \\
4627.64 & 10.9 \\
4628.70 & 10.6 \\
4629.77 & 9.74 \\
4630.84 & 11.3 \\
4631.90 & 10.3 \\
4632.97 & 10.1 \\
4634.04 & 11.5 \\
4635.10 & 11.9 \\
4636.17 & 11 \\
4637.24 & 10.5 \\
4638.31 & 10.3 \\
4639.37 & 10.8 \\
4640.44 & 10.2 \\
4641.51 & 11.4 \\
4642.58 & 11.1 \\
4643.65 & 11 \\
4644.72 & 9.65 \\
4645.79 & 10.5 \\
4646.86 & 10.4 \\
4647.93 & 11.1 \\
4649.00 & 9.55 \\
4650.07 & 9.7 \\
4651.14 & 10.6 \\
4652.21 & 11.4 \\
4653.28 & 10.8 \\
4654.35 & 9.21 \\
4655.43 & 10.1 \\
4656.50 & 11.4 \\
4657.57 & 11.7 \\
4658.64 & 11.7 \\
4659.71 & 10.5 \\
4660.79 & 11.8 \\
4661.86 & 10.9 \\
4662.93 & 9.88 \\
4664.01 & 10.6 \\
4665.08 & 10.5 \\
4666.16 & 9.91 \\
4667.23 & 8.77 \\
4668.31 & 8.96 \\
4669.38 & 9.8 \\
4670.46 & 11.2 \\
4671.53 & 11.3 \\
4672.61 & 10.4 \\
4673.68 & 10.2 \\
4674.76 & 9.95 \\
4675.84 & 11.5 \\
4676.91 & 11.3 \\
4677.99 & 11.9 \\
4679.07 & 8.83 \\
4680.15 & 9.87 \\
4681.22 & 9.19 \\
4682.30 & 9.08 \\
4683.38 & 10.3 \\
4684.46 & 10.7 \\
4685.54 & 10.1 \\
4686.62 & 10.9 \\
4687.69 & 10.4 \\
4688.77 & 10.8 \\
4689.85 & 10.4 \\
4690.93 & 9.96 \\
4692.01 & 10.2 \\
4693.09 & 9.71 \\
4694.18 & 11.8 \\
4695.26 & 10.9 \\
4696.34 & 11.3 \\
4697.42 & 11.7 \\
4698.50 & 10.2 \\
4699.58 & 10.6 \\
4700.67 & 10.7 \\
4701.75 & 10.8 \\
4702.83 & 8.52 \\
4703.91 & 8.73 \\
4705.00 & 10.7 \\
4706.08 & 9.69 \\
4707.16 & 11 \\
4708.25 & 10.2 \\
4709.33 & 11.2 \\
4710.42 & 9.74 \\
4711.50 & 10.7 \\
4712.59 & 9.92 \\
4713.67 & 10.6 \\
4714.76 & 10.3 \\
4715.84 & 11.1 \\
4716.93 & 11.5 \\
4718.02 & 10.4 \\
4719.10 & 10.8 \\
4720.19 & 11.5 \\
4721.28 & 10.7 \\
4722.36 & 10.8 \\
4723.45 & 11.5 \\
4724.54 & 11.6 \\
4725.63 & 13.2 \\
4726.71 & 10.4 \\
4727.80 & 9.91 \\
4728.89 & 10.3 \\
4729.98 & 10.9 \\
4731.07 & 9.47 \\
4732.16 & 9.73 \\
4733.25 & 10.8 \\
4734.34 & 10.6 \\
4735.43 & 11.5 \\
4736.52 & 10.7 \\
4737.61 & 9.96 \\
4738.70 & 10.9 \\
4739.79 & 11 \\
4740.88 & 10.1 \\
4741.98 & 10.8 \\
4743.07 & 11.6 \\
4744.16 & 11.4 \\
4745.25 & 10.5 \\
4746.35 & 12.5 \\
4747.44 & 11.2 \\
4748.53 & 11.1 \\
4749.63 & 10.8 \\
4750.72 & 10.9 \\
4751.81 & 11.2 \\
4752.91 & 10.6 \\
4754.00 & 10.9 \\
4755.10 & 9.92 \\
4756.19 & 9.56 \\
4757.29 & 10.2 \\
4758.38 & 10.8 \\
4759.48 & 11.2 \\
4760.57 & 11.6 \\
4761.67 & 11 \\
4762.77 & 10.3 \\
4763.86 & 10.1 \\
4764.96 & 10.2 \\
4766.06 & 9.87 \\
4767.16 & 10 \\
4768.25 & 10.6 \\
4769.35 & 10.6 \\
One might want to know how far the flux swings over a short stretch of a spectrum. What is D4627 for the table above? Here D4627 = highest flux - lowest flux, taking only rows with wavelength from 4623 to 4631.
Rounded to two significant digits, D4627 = 2.0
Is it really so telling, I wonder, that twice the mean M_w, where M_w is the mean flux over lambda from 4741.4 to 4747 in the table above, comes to 22.7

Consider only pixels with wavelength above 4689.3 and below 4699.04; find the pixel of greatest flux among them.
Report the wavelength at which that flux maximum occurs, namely 4694.18 Angstrom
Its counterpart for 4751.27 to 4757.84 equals 4751.81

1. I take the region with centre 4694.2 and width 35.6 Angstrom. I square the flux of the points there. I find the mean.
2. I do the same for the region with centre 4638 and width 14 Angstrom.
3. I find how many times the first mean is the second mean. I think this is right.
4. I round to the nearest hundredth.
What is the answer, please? 0.93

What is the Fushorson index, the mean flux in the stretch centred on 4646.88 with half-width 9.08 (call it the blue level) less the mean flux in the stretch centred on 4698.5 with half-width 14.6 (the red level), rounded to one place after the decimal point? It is 0.0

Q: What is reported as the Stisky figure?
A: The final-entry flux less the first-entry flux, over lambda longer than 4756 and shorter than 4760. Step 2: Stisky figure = 1.6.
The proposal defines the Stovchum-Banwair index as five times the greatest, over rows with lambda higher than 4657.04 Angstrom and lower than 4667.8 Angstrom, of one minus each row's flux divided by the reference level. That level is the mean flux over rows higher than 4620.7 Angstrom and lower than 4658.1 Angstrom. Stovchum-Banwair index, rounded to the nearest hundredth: 0.90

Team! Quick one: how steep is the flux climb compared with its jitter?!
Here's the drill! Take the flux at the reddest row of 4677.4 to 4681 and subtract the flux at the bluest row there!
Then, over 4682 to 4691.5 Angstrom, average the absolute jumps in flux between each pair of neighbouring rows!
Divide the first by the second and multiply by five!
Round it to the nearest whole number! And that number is -17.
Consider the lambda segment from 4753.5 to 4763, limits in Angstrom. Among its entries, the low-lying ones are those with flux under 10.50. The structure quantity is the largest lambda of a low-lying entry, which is 4762.77 Angstrom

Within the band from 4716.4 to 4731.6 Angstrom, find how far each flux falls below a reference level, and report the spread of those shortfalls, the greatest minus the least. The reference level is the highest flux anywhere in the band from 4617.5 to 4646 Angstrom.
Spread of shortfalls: 3.7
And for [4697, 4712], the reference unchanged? 3.2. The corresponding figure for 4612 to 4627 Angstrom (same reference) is 2.5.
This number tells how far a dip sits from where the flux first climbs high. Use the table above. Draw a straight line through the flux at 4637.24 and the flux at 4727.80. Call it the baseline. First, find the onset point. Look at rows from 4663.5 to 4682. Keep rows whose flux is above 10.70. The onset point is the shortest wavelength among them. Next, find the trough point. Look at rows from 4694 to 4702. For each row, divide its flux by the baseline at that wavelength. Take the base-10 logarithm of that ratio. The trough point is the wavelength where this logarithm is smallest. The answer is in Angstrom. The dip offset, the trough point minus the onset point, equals 28.0 Angstrom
